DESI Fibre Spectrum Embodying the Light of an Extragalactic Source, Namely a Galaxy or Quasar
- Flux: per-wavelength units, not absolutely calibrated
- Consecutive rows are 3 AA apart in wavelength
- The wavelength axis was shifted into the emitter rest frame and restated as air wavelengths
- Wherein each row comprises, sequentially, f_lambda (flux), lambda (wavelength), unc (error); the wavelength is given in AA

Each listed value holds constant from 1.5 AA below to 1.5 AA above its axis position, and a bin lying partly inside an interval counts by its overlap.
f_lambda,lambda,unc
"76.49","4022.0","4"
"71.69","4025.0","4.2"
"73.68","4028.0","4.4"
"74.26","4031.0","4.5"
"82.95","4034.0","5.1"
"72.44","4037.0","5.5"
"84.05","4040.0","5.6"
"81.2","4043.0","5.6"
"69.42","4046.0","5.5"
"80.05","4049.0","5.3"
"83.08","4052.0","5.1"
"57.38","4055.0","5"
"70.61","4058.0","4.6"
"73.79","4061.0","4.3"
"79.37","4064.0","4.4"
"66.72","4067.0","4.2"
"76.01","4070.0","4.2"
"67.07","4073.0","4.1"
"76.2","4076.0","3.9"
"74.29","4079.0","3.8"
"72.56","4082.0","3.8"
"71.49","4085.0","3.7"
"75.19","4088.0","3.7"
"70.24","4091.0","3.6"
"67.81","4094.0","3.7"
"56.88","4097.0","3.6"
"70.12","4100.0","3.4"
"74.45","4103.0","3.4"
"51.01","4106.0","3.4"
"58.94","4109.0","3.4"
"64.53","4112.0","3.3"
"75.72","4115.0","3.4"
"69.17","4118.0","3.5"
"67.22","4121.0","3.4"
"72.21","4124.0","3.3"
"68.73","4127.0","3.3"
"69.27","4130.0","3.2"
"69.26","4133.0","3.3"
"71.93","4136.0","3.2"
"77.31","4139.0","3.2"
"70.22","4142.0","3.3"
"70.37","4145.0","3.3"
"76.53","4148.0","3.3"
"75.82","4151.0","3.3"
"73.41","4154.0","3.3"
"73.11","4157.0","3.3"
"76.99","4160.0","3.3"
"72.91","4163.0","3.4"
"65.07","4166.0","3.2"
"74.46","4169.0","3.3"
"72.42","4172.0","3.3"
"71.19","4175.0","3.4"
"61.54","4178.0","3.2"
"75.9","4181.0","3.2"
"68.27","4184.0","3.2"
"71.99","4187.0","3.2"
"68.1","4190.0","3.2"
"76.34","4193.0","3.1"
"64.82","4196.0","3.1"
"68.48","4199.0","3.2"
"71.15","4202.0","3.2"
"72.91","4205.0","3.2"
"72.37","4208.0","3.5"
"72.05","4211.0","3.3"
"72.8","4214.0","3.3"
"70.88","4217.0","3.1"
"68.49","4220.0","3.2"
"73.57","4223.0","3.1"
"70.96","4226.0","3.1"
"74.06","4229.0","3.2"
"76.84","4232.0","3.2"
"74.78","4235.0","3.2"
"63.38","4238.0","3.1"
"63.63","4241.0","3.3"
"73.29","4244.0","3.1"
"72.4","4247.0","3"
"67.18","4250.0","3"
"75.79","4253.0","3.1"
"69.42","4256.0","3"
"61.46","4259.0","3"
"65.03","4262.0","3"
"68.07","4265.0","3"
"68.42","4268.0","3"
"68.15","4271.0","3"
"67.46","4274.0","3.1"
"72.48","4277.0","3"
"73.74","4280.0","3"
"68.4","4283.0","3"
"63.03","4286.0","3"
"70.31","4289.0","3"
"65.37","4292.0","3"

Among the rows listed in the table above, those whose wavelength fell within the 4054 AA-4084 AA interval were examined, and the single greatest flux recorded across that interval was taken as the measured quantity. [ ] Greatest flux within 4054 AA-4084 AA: 79.37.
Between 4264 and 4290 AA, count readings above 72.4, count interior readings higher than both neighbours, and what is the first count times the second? 4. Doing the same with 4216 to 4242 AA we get 8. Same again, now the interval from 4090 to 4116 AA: 2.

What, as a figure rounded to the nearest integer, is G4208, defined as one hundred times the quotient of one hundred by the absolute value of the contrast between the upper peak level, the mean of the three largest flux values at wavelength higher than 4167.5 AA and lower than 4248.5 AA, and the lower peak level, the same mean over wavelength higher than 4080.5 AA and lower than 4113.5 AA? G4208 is 4360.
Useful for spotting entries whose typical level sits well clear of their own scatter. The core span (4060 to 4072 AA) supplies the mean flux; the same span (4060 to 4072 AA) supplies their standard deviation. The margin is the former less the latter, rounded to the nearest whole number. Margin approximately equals 69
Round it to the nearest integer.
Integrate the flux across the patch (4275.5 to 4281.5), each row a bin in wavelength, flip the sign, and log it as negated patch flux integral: -439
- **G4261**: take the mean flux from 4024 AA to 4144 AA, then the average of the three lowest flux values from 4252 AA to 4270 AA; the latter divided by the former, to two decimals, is 0.91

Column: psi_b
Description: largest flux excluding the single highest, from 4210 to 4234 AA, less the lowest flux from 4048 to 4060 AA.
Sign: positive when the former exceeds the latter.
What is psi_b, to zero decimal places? 17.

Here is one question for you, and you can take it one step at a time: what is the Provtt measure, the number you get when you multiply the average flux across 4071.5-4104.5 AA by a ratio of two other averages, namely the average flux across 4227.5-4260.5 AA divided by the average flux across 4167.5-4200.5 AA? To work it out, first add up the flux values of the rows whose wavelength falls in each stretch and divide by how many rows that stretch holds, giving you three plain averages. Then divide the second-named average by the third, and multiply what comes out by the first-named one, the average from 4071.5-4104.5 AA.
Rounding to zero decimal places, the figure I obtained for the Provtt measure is 70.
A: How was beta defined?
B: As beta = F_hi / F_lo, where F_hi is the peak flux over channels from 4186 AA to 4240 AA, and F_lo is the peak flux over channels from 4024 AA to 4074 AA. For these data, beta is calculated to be 0.91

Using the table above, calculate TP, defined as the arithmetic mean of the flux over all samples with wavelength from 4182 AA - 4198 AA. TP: 70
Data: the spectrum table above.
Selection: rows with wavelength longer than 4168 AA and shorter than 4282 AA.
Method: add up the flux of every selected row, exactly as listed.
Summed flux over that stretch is 2674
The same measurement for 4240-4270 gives 685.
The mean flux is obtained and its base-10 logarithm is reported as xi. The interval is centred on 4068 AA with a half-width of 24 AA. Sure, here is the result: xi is 1.86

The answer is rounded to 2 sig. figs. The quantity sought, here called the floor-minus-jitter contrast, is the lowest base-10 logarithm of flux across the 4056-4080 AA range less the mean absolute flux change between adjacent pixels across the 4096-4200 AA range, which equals -4.0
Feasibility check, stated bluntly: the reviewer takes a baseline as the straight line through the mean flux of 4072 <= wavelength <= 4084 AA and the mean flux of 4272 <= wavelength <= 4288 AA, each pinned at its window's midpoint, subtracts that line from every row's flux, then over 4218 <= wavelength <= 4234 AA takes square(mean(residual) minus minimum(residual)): 19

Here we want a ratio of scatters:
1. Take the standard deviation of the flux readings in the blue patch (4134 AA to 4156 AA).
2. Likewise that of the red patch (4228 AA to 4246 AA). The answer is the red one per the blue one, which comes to 2.0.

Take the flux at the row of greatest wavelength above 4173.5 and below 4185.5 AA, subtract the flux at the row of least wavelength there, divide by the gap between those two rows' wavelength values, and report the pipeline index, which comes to -0.32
